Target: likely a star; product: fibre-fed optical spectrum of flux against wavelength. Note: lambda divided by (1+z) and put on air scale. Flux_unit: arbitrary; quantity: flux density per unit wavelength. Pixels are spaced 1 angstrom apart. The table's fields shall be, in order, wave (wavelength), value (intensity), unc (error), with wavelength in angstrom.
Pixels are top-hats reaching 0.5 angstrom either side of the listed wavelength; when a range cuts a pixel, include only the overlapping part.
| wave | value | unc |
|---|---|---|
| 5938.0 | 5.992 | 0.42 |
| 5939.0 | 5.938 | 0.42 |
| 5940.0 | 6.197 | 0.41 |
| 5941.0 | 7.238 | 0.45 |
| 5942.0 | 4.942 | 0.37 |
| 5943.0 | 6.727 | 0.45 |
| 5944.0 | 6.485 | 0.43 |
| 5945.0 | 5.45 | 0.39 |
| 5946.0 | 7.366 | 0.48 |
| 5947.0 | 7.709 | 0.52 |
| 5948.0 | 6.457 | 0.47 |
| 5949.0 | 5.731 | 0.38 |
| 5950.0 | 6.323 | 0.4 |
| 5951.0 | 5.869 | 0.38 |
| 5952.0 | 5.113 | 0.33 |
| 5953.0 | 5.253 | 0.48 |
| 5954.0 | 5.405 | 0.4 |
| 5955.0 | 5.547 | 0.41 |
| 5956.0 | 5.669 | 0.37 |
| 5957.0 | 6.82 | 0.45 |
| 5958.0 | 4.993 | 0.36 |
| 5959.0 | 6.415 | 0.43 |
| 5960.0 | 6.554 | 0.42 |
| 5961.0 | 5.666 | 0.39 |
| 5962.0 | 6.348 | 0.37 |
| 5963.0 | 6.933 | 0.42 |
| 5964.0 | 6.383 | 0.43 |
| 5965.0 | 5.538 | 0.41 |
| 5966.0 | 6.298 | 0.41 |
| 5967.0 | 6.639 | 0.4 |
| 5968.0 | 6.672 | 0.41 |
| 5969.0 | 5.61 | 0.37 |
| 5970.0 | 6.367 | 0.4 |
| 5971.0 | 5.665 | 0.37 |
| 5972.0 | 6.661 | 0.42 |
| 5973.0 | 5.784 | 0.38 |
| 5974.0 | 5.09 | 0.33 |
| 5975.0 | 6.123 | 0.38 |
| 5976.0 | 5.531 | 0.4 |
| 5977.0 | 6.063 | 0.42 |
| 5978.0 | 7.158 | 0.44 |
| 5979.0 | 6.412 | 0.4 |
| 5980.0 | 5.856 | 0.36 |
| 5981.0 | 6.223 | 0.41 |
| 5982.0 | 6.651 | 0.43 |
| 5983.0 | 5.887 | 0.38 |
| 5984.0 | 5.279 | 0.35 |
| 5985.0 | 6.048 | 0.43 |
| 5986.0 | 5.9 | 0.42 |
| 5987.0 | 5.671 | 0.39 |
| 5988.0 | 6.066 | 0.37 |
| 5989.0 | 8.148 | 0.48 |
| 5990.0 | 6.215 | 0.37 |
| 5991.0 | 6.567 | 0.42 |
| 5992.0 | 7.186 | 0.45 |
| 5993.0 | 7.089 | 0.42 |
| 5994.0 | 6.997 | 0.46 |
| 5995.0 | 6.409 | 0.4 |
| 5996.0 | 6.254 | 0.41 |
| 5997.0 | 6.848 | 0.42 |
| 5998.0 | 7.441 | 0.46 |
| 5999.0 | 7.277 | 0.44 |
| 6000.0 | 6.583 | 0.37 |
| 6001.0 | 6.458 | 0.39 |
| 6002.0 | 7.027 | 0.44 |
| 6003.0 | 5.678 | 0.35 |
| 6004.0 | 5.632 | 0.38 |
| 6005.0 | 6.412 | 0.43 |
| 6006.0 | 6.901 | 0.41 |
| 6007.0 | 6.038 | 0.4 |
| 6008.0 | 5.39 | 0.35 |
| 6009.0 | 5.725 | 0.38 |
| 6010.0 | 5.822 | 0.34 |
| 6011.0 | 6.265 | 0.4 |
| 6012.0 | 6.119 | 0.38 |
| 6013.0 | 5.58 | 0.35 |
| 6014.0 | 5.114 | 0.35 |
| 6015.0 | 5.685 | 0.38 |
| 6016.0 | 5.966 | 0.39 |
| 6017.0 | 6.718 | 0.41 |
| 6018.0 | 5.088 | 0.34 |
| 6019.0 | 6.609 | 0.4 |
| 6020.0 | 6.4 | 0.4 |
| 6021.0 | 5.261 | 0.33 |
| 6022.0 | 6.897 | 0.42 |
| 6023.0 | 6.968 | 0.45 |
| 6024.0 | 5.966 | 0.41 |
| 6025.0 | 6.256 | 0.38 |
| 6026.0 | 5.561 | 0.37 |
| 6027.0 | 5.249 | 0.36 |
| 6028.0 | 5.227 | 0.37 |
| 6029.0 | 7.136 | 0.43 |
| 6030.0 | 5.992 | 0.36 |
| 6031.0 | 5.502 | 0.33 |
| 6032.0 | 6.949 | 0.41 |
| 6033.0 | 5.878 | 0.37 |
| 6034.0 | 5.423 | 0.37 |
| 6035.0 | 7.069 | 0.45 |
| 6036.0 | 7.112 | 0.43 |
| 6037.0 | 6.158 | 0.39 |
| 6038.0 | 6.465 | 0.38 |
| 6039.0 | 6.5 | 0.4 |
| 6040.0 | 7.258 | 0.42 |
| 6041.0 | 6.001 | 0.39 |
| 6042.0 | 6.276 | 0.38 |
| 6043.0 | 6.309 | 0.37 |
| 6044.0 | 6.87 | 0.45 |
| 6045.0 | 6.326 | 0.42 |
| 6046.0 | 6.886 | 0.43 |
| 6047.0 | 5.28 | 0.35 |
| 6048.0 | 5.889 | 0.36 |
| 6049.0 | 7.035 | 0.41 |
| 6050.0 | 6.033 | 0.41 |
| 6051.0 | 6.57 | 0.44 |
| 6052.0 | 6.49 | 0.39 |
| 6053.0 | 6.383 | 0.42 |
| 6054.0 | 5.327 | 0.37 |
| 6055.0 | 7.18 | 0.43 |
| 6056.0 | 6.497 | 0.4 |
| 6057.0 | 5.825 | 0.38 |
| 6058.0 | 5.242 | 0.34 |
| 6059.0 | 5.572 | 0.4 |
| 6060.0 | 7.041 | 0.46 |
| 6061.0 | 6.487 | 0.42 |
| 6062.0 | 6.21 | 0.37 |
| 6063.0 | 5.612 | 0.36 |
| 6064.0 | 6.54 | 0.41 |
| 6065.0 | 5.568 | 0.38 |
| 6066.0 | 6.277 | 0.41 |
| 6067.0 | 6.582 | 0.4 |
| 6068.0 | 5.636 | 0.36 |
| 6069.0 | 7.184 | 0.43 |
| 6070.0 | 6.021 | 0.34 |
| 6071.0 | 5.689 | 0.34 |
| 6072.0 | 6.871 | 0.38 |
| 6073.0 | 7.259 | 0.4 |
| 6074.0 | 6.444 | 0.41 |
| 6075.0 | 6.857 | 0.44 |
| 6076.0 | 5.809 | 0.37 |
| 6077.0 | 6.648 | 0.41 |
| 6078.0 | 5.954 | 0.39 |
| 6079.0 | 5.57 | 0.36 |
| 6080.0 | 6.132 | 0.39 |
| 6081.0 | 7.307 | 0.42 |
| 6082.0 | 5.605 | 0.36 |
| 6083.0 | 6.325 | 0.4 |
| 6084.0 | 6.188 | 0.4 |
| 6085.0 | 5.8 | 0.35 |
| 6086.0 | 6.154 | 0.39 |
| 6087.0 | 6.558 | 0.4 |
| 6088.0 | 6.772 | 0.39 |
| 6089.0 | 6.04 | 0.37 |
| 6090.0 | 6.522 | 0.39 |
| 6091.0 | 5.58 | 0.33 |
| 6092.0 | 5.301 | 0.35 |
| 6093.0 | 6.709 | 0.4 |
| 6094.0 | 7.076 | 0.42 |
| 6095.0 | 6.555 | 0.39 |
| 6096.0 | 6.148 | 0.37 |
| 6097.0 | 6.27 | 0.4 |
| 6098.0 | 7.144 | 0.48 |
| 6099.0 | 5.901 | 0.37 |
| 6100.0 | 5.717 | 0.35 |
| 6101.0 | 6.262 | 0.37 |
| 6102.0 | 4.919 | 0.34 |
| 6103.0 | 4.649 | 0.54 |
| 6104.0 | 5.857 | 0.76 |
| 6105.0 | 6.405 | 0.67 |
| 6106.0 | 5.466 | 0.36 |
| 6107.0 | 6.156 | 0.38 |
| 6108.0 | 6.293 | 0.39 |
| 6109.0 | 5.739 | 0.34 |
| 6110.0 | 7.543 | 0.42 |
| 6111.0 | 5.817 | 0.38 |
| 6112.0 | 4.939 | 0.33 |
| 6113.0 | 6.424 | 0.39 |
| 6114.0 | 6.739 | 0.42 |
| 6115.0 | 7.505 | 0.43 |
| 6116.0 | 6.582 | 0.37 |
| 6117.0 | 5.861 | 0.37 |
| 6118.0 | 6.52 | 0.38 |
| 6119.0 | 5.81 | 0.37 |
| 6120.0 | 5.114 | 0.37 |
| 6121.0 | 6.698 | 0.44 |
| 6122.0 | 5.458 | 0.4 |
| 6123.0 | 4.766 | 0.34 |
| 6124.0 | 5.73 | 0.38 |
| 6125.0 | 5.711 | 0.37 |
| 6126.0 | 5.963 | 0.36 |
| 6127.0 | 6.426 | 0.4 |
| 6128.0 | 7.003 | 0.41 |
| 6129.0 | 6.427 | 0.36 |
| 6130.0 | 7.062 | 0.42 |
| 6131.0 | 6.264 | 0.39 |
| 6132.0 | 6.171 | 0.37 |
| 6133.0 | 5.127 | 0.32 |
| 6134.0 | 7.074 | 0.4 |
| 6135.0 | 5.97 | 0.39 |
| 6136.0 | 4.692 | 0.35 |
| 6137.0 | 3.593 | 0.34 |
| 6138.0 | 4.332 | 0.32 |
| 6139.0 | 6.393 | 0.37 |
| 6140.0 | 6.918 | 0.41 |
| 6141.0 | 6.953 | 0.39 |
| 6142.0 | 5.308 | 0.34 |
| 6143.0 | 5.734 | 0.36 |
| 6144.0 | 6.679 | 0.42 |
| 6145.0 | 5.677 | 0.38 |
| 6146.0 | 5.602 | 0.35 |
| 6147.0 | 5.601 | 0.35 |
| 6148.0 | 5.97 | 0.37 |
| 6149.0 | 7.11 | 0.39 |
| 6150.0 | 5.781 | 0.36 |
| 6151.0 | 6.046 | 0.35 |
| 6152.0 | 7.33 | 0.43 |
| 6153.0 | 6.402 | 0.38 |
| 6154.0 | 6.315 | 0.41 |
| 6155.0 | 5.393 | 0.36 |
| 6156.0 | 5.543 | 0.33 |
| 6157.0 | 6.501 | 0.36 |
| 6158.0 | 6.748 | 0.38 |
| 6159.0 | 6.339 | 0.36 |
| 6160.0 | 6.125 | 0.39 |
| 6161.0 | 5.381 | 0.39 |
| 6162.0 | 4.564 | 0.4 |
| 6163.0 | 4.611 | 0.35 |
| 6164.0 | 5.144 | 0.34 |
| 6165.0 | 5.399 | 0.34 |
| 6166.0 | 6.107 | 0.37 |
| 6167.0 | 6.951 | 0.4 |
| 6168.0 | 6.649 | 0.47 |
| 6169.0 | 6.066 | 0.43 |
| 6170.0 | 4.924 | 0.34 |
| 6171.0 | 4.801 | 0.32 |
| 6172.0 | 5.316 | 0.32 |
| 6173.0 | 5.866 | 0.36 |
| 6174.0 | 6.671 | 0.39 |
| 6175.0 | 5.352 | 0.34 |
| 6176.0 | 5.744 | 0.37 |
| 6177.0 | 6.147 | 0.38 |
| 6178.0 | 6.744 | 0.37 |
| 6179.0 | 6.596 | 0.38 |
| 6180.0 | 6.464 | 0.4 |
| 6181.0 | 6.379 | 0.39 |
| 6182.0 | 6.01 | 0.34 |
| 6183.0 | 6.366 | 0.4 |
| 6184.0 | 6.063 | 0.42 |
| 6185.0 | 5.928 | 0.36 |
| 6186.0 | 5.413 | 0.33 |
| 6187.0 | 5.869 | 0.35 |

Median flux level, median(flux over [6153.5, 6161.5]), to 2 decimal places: 6.22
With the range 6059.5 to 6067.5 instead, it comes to 6.38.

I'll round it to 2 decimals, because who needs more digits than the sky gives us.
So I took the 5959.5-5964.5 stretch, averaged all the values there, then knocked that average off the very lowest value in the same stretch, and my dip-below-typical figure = -0.71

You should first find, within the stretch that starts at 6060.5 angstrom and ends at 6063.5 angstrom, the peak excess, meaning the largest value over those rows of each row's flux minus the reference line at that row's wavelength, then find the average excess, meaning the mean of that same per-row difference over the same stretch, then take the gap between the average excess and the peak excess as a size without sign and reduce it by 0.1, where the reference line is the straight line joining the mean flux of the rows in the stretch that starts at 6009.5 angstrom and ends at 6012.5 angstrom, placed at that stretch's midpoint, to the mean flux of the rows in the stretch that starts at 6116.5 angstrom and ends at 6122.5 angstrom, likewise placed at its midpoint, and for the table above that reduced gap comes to 0.28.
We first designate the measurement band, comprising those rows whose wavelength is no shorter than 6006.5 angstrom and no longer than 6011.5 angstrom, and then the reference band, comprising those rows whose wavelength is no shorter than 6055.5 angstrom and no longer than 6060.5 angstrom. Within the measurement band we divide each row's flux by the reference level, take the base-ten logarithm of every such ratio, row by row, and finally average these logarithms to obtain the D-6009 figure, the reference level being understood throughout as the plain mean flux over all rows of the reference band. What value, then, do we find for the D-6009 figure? -0.014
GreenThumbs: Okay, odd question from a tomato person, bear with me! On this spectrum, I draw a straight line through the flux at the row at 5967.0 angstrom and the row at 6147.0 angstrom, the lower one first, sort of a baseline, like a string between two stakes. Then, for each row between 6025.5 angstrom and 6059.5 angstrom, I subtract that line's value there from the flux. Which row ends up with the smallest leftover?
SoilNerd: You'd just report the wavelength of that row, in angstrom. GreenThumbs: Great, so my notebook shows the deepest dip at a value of 6028.0 angstrom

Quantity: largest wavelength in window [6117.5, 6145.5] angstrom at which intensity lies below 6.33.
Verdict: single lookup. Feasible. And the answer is 6145.0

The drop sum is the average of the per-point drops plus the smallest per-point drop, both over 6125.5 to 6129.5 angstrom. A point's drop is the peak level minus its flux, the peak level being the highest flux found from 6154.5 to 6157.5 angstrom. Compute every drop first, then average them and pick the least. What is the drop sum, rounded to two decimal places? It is -0.46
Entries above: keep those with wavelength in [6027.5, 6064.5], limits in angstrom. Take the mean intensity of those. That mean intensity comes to 6.29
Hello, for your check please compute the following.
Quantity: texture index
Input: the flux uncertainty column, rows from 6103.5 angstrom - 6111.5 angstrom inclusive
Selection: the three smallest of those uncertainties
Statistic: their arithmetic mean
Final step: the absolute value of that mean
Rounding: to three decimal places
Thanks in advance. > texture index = 0.360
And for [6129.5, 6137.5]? 0.337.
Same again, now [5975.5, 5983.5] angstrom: 0.380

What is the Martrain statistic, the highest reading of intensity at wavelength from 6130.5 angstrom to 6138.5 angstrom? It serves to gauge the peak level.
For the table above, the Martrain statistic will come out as 7.074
